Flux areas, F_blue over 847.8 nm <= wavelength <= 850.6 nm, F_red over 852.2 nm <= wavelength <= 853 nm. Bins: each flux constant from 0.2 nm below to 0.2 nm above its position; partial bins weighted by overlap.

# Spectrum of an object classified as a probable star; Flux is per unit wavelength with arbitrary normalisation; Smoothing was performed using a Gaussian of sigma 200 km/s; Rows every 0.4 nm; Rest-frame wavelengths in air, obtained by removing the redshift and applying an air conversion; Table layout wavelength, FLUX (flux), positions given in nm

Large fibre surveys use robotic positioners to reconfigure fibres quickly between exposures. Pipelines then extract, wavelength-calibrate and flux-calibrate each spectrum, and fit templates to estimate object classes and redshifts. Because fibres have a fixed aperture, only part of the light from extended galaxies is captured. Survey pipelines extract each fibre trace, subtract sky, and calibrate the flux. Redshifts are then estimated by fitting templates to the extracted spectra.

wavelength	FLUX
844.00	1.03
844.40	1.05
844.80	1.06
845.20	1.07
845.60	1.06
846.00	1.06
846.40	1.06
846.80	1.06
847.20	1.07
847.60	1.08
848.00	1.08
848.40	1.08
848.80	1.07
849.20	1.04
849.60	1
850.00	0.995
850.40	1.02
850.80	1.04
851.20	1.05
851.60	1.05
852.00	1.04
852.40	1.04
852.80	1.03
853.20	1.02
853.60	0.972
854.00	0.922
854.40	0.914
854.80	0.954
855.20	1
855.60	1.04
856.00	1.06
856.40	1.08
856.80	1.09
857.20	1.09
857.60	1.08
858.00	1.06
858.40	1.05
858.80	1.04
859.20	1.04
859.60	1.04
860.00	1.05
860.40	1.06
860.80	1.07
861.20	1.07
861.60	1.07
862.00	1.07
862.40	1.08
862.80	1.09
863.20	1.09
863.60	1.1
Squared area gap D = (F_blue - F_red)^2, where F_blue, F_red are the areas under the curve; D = 4.4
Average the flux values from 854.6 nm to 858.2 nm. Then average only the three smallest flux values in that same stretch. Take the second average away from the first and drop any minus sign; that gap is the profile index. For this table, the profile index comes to 0.052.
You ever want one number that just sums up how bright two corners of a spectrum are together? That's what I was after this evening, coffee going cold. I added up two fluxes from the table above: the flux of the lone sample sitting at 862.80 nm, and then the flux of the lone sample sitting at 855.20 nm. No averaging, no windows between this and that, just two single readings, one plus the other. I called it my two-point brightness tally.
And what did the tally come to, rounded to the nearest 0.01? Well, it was 2.09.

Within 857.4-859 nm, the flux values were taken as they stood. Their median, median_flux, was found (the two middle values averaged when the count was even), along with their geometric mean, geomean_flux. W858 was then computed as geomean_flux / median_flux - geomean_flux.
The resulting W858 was -0.055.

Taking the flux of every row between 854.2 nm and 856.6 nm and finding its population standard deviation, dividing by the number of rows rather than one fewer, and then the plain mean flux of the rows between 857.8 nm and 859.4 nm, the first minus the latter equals -0.99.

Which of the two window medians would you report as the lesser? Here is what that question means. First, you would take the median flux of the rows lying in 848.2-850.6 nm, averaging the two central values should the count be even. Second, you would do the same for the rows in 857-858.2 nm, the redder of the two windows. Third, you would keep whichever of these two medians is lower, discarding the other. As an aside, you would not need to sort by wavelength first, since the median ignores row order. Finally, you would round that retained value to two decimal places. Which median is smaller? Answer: 1.03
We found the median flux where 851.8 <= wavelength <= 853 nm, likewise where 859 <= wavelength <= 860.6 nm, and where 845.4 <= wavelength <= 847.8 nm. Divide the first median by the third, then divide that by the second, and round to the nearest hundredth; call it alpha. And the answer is 0.94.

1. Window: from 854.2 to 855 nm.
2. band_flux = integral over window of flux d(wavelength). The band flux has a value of 0.7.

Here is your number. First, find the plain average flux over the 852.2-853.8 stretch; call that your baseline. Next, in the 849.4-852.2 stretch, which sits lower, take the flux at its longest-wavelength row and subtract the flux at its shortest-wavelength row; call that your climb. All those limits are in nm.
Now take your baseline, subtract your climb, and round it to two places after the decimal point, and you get 0.98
